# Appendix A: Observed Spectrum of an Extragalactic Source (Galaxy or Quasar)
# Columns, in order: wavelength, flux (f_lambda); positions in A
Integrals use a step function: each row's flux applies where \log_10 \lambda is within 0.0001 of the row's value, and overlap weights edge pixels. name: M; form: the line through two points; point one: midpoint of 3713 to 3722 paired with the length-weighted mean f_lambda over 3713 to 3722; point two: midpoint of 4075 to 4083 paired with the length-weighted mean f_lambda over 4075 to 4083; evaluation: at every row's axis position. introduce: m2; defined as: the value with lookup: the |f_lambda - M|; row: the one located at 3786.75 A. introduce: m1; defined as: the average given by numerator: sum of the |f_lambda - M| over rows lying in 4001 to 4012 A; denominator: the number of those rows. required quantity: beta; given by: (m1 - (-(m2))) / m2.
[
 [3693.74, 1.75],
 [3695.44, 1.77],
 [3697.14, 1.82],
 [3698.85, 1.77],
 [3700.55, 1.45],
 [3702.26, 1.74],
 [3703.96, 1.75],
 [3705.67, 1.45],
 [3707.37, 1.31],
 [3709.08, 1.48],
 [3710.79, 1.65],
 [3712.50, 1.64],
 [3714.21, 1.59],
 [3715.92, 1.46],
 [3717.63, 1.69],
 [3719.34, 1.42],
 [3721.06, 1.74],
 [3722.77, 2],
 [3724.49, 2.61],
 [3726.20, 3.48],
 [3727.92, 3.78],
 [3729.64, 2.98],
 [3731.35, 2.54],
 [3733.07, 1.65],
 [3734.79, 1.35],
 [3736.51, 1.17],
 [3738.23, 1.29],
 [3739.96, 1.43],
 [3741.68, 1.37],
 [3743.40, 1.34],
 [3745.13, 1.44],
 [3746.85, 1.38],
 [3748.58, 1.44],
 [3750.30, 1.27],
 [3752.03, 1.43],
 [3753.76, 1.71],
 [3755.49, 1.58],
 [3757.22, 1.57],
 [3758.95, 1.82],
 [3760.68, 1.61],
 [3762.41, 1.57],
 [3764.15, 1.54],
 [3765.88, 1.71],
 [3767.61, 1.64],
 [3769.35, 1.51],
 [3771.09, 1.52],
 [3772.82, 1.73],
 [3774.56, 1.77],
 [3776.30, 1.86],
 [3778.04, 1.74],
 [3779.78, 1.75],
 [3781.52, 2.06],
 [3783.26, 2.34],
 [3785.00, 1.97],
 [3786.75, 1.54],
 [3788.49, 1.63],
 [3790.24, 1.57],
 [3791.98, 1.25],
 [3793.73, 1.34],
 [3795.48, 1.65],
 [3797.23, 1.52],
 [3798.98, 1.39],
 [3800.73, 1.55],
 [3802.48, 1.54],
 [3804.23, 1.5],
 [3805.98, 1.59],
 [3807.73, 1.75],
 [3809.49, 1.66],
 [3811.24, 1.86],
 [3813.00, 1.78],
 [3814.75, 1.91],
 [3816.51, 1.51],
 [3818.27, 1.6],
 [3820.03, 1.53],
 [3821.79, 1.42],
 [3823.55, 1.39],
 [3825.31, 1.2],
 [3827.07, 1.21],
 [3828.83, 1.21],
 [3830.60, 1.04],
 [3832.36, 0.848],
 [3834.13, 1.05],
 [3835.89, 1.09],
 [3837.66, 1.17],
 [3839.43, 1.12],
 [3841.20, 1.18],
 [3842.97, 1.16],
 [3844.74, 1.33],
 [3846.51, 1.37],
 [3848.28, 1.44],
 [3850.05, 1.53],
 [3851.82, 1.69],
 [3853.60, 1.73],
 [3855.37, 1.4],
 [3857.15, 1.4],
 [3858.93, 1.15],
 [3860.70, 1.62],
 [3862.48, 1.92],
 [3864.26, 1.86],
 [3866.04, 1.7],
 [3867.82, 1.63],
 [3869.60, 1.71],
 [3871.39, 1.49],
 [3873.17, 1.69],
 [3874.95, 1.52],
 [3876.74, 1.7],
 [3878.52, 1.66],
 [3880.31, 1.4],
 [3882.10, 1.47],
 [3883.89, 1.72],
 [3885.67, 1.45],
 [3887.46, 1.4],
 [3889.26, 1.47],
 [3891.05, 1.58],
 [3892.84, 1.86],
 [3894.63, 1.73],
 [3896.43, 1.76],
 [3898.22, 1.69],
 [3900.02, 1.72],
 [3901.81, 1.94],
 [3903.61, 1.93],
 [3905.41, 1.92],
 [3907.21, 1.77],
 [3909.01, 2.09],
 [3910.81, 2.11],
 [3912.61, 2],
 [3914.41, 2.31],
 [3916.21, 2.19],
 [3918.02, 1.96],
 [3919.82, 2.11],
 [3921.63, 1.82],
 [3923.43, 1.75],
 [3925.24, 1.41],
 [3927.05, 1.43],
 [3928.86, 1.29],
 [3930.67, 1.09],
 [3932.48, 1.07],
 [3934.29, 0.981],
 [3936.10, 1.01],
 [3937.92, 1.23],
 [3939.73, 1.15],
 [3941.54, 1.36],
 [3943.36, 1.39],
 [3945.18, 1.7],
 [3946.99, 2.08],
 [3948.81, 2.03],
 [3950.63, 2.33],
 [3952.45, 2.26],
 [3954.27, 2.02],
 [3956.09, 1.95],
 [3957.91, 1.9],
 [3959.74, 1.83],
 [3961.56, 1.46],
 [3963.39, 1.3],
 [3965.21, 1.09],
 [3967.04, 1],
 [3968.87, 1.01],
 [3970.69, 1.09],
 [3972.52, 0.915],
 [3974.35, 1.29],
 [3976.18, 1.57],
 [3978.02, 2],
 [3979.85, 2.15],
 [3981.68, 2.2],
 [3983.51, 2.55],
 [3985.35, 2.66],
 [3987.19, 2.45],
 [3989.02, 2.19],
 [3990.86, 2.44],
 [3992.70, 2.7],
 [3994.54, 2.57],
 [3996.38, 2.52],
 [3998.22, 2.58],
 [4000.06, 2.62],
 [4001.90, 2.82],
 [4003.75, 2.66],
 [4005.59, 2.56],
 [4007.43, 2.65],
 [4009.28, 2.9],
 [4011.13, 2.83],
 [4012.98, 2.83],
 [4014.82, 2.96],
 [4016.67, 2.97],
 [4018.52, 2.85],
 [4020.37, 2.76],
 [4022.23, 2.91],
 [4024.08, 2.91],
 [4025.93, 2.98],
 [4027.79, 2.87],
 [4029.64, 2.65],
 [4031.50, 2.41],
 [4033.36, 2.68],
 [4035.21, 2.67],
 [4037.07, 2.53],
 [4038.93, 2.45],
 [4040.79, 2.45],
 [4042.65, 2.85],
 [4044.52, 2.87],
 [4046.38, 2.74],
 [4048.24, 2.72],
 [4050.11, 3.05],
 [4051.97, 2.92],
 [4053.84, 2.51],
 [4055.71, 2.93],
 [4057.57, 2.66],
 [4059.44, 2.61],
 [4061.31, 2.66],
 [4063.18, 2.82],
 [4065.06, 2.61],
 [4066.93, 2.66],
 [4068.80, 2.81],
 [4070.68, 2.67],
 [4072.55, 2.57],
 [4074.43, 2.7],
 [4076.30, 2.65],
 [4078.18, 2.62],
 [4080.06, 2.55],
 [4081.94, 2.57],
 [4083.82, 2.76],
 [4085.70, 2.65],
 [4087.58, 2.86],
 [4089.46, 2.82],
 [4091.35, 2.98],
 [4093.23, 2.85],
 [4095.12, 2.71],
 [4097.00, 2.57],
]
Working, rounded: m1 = 0.34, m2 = 0.2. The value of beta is 2.4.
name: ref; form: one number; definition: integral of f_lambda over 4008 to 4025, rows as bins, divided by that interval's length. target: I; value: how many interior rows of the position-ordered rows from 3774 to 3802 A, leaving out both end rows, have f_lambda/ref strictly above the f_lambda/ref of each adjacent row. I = 4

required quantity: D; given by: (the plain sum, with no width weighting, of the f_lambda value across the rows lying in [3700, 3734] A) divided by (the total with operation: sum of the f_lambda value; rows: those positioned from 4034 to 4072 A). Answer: 0.7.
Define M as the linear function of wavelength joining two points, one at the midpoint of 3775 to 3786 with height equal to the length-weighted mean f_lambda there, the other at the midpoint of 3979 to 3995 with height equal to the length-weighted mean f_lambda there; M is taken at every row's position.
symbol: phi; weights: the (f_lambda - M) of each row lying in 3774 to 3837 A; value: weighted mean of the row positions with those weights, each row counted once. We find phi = 3815.4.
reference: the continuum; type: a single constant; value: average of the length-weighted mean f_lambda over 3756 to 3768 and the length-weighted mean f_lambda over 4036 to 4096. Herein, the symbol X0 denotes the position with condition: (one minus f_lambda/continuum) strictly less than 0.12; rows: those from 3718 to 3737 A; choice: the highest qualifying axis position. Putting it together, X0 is 3731.35 A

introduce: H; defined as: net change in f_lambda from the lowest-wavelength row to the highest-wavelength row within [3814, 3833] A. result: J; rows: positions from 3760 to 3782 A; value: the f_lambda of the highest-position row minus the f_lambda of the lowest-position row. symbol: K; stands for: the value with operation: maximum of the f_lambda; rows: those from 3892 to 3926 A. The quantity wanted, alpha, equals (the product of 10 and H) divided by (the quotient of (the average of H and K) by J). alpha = -7.7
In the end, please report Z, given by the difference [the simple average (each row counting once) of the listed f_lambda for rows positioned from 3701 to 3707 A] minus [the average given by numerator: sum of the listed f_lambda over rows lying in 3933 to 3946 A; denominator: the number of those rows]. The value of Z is 0.4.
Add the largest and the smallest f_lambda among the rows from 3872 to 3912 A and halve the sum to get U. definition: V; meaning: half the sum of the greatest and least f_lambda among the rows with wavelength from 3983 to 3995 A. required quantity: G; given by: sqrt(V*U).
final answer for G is 2.1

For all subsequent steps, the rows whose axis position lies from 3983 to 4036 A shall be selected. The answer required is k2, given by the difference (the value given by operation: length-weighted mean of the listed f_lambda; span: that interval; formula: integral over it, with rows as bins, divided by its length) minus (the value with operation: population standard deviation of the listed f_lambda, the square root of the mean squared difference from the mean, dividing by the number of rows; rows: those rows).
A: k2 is 2.51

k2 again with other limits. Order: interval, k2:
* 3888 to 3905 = 1.59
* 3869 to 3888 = 1.44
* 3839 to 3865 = 1.21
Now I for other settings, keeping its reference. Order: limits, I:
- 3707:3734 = 3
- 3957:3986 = 1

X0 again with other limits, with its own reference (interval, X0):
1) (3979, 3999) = 3998.22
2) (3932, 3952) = 3950.63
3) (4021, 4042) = 4040.79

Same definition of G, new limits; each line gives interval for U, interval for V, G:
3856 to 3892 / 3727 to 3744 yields 1.9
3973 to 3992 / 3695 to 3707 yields 1.8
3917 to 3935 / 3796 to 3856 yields 1.5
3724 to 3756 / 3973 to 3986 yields 2.2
